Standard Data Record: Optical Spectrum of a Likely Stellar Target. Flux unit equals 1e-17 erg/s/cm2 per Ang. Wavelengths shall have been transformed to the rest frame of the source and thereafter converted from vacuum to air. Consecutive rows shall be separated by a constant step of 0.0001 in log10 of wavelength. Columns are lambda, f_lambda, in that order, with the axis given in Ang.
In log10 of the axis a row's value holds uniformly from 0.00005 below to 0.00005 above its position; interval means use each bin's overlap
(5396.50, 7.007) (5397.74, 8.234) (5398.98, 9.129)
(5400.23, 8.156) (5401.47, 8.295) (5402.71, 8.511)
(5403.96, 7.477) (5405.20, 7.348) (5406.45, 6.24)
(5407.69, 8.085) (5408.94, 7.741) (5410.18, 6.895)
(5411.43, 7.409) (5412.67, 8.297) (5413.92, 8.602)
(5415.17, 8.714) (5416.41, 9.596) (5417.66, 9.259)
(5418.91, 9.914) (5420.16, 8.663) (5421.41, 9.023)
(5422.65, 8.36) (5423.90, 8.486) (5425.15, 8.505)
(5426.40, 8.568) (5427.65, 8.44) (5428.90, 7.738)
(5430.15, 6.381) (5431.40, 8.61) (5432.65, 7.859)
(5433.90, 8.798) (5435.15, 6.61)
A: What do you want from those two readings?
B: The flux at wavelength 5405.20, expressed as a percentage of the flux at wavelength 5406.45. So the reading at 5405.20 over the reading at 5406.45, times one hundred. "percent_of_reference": 118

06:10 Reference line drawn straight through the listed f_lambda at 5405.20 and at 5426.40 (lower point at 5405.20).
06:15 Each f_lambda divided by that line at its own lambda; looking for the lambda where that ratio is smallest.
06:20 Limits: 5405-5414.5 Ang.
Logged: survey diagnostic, 5406.45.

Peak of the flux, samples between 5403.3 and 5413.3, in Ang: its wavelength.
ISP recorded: 5412.67 Ang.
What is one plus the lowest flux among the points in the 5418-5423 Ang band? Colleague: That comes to 9.4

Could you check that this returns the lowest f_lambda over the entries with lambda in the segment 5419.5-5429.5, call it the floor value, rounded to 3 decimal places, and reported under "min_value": 7.738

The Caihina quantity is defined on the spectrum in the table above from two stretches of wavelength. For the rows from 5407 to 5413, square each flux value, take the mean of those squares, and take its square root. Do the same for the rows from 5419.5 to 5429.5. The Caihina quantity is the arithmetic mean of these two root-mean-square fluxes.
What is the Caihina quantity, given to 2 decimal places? 8.09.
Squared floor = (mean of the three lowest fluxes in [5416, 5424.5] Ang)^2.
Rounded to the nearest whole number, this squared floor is 72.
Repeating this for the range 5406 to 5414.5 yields 47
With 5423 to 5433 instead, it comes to 54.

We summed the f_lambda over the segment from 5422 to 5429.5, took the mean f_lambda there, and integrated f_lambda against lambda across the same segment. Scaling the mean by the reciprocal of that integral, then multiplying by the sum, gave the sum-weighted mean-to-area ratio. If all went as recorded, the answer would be 6.68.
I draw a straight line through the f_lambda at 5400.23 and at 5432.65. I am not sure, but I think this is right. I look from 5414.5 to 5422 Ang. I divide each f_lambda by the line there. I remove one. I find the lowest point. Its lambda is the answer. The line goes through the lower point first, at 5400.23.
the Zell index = 5420.16 Ang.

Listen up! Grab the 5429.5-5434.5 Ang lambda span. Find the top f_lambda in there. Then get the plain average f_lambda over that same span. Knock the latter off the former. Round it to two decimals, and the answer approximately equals 0.89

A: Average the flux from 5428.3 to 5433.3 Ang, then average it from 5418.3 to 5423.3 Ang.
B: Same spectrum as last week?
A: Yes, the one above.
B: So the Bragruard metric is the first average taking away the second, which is -1.3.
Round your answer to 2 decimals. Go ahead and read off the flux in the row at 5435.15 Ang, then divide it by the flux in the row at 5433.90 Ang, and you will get 0.75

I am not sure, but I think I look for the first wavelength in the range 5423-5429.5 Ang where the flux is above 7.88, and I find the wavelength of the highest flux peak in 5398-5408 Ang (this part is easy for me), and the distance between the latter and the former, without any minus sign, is 24.9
